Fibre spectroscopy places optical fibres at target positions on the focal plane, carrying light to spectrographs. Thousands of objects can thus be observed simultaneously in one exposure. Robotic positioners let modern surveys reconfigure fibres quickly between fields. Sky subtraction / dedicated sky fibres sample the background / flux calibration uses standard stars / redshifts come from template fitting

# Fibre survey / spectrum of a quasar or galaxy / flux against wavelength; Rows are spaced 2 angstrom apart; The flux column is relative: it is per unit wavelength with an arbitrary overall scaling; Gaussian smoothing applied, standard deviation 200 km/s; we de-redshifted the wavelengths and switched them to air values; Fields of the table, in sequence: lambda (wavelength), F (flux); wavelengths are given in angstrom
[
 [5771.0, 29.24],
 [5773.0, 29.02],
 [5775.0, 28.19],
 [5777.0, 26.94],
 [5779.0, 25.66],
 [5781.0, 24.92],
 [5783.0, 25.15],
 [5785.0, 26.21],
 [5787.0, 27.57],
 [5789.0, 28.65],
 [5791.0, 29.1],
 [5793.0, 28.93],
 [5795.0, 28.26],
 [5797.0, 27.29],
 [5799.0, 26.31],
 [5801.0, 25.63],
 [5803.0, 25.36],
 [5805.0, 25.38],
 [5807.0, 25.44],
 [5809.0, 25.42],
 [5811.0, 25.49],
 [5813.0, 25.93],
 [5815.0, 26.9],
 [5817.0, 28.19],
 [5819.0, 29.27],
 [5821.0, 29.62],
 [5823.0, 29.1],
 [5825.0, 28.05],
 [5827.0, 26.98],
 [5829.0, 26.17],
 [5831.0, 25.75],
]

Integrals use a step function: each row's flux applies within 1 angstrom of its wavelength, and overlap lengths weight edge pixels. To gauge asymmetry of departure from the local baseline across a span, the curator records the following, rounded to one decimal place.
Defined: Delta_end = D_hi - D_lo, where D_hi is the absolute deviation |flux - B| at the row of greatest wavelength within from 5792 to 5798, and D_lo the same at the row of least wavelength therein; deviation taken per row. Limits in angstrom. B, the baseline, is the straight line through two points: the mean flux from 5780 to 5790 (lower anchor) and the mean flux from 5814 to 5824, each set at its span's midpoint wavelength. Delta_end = -1.9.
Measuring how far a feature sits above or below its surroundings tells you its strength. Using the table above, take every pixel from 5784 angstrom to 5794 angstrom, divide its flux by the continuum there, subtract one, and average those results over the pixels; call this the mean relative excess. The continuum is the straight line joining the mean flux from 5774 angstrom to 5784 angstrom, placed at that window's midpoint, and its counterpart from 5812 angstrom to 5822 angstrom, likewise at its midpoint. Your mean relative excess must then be 0.05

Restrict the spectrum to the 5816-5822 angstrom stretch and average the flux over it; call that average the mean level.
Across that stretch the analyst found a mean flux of 29.0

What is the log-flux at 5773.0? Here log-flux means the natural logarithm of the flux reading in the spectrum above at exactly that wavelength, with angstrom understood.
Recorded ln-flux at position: 3.37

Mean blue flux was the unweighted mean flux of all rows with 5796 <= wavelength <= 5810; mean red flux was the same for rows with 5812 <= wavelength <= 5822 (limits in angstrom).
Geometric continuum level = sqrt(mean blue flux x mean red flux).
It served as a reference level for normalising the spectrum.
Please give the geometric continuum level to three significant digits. 26.9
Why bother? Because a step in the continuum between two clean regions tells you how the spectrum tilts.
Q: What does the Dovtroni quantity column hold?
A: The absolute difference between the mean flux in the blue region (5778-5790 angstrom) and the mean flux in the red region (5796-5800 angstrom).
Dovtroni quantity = 0.4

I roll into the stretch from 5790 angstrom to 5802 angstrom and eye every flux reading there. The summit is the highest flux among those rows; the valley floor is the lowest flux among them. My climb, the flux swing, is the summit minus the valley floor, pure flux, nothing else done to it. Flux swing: 3.5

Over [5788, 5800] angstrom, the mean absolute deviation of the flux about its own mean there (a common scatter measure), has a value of 0.86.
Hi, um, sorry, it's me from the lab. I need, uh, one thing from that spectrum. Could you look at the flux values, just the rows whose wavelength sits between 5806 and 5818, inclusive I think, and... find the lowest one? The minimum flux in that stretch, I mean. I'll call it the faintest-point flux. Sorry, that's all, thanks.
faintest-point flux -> 25.42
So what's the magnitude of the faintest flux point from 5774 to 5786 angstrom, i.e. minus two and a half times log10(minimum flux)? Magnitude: -3.49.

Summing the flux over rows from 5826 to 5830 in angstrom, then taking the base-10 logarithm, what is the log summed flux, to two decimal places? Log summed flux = 1.73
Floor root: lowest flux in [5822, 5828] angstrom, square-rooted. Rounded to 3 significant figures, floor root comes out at 5.19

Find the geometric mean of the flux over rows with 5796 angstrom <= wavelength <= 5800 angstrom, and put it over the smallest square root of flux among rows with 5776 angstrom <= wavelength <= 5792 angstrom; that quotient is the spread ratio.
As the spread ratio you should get 5.37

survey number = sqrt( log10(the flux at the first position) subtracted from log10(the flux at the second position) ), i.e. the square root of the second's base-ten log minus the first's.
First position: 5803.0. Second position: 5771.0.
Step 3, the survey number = 0.249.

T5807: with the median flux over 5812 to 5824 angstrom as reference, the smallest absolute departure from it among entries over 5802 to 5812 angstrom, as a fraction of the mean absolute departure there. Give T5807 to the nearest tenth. 1.0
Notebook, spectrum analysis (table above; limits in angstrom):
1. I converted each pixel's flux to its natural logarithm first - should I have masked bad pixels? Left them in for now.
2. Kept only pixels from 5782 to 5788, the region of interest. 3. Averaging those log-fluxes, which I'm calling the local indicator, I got 3.27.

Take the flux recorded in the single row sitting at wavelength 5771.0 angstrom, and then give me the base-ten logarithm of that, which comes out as 1.47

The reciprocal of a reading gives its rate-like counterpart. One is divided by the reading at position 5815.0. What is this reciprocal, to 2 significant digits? 0.037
